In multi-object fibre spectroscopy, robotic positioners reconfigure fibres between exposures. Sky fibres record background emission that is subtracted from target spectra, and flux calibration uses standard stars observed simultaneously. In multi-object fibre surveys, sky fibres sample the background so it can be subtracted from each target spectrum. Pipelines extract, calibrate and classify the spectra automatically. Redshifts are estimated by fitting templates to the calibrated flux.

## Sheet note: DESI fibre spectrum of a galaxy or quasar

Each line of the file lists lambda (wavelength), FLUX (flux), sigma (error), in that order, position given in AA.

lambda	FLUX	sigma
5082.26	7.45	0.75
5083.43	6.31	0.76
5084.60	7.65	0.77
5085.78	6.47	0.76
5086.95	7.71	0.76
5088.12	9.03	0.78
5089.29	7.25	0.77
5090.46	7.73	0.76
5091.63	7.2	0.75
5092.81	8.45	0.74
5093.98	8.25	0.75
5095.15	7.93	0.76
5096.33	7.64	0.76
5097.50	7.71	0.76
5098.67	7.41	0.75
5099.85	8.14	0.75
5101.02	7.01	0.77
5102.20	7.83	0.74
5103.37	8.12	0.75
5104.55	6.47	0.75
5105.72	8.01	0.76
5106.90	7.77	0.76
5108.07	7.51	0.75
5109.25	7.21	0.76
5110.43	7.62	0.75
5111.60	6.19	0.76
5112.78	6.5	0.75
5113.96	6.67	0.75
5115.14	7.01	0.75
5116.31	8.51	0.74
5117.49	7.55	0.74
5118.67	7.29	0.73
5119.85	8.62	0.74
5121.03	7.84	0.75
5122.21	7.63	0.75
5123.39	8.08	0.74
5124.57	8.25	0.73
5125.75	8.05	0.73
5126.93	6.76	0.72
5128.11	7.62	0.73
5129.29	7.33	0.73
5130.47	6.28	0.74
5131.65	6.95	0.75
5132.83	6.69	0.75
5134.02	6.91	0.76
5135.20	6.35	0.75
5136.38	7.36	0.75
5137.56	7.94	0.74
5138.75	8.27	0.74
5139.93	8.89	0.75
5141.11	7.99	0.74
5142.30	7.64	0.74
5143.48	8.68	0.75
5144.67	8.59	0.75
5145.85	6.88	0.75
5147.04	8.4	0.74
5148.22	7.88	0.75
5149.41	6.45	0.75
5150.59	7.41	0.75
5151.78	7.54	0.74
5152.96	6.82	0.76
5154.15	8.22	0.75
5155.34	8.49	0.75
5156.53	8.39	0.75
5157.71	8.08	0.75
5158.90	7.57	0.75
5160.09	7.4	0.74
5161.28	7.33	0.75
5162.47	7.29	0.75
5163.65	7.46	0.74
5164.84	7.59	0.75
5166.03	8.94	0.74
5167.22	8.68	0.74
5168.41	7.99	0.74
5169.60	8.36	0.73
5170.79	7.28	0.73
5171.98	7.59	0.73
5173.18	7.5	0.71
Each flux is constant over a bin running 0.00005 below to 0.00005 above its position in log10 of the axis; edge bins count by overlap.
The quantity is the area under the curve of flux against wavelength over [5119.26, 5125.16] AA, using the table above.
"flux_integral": 47.7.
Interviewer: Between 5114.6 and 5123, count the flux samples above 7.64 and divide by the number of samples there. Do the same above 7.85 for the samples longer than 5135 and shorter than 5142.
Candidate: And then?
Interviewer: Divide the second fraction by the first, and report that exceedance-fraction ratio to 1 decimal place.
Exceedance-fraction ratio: 1.6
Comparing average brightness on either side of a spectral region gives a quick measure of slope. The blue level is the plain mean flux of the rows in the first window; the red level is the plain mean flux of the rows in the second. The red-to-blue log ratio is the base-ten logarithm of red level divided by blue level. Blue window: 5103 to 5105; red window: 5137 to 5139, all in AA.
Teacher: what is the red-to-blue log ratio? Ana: 0.046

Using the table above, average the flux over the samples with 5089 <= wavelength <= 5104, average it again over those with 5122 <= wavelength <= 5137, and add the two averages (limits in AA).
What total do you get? 14.99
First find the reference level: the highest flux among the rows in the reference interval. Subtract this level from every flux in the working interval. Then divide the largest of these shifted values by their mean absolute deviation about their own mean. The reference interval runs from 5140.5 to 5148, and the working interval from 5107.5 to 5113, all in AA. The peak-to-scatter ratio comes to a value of -2.0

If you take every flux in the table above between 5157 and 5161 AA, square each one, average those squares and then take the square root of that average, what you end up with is 7.69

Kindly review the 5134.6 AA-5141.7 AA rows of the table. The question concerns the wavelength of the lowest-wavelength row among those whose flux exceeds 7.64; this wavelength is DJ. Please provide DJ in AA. 5137.56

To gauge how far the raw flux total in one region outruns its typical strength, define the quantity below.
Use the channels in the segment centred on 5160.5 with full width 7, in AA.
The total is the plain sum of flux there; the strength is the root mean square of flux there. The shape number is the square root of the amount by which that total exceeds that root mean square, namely 6.13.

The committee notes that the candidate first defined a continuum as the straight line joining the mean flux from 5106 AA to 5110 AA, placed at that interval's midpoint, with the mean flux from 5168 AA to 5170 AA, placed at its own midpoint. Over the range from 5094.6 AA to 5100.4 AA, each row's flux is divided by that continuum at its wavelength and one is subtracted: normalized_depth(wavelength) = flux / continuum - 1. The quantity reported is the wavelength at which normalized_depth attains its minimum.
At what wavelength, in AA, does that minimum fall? 5098.67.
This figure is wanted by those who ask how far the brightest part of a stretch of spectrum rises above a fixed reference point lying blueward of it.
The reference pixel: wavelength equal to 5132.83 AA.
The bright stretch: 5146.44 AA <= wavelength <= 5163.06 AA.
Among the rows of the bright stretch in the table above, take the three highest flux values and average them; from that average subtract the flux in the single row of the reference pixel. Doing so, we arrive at 1.7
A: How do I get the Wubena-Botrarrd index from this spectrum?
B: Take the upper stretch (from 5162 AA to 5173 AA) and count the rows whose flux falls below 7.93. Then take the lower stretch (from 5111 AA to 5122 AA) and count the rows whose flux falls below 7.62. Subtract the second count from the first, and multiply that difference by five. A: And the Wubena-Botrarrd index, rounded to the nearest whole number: -5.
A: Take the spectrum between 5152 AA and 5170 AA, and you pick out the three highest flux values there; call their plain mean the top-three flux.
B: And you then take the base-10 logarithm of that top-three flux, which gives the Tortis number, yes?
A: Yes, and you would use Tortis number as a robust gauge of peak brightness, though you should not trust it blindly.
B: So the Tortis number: 0.940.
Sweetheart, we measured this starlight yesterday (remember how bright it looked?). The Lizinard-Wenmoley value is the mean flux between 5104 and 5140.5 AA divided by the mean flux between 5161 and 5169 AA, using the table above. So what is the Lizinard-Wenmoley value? 0.94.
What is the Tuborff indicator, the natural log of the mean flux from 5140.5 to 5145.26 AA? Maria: 2.11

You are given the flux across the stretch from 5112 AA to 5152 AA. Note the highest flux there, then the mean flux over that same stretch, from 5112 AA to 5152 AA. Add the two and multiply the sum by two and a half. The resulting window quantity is 41.1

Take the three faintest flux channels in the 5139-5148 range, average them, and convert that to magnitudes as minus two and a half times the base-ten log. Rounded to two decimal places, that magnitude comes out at -2.19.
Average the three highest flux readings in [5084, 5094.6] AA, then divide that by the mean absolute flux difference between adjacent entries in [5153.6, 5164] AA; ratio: 41.8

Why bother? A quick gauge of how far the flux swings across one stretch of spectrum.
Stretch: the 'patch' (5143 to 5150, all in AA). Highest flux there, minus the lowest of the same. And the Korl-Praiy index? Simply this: 2.2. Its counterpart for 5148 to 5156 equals 2.0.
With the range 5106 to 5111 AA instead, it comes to 0.6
